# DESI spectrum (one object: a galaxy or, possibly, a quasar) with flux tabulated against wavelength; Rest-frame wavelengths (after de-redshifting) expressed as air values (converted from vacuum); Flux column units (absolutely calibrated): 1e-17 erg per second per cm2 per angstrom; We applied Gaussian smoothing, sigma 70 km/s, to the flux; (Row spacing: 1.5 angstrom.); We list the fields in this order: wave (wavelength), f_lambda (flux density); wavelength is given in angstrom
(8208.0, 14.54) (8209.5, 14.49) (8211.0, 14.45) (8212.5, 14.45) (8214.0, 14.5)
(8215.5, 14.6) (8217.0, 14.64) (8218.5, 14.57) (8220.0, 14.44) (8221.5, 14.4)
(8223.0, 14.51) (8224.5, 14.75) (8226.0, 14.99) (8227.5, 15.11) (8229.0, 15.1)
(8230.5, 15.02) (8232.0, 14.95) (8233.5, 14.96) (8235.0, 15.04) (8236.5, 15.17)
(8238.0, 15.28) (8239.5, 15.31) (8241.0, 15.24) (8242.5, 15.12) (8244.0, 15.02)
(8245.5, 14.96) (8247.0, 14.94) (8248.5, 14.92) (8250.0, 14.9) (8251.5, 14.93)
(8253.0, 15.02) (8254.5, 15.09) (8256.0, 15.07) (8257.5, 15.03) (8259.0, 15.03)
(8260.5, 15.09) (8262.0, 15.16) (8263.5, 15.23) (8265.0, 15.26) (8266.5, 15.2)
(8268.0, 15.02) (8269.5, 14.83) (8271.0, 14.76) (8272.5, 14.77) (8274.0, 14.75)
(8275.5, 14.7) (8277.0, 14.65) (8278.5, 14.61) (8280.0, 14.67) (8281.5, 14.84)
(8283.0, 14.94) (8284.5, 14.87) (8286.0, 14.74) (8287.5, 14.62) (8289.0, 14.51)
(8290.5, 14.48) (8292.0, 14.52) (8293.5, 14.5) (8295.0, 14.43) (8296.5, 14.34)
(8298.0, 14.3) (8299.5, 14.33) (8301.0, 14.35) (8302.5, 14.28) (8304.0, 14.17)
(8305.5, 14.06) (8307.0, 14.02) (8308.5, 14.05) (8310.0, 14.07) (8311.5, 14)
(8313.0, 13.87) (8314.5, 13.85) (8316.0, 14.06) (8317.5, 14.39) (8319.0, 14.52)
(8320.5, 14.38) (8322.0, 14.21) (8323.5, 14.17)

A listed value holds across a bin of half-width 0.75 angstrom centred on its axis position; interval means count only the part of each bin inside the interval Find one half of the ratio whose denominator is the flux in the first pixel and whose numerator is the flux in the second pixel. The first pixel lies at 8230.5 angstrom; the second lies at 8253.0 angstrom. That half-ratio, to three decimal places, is 0.500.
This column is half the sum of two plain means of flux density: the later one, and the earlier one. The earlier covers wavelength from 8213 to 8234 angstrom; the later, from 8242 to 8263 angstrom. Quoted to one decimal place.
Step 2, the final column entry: 14.9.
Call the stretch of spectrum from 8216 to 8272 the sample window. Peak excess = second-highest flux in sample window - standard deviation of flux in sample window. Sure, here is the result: 15.1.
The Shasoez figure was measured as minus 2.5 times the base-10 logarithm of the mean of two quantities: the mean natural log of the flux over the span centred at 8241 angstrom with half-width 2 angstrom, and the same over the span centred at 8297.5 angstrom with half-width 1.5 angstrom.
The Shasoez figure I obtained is -1.08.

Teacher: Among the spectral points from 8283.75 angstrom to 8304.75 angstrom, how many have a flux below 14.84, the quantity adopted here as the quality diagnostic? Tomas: 13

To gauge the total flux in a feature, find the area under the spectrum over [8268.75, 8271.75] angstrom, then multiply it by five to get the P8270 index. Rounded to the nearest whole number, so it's 222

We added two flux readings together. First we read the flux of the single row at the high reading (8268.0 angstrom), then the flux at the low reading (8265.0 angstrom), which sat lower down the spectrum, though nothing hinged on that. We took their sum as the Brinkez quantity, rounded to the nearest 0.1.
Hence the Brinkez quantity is 30.3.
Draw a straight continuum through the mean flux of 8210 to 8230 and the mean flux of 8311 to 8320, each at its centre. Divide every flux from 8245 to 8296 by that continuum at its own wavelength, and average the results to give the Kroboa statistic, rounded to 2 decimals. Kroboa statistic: 1.03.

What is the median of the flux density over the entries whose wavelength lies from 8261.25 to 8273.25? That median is 15.1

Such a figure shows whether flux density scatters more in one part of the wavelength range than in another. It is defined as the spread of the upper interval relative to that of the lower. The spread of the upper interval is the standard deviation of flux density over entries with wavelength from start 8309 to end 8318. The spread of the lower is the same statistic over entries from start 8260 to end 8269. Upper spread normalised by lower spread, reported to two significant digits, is 2.2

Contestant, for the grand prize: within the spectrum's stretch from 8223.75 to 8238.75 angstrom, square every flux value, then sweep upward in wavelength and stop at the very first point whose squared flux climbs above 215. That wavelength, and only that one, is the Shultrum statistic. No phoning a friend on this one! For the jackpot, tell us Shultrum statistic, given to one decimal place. 8224.5 angstrom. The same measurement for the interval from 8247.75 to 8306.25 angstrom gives 8248.5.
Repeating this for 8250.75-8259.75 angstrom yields 8251.5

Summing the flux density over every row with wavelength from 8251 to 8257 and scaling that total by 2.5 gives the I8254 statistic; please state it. 150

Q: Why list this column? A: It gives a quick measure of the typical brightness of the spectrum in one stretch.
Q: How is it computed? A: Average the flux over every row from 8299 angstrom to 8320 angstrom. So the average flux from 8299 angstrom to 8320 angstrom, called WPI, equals 14.1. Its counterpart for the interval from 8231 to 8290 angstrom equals 15.0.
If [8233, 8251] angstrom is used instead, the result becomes 15.1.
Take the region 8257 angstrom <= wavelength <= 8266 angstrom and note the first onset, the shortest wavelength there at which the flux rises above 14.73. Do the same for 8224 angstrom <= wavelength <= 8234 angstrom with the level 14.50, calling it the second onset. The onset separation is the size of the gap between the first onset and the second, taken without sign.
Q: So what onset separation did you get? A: 33.0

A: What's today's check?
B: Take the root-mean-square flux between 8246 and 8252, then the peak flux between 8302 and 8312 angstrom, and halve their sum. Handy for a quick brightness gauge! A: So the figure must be 14.60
